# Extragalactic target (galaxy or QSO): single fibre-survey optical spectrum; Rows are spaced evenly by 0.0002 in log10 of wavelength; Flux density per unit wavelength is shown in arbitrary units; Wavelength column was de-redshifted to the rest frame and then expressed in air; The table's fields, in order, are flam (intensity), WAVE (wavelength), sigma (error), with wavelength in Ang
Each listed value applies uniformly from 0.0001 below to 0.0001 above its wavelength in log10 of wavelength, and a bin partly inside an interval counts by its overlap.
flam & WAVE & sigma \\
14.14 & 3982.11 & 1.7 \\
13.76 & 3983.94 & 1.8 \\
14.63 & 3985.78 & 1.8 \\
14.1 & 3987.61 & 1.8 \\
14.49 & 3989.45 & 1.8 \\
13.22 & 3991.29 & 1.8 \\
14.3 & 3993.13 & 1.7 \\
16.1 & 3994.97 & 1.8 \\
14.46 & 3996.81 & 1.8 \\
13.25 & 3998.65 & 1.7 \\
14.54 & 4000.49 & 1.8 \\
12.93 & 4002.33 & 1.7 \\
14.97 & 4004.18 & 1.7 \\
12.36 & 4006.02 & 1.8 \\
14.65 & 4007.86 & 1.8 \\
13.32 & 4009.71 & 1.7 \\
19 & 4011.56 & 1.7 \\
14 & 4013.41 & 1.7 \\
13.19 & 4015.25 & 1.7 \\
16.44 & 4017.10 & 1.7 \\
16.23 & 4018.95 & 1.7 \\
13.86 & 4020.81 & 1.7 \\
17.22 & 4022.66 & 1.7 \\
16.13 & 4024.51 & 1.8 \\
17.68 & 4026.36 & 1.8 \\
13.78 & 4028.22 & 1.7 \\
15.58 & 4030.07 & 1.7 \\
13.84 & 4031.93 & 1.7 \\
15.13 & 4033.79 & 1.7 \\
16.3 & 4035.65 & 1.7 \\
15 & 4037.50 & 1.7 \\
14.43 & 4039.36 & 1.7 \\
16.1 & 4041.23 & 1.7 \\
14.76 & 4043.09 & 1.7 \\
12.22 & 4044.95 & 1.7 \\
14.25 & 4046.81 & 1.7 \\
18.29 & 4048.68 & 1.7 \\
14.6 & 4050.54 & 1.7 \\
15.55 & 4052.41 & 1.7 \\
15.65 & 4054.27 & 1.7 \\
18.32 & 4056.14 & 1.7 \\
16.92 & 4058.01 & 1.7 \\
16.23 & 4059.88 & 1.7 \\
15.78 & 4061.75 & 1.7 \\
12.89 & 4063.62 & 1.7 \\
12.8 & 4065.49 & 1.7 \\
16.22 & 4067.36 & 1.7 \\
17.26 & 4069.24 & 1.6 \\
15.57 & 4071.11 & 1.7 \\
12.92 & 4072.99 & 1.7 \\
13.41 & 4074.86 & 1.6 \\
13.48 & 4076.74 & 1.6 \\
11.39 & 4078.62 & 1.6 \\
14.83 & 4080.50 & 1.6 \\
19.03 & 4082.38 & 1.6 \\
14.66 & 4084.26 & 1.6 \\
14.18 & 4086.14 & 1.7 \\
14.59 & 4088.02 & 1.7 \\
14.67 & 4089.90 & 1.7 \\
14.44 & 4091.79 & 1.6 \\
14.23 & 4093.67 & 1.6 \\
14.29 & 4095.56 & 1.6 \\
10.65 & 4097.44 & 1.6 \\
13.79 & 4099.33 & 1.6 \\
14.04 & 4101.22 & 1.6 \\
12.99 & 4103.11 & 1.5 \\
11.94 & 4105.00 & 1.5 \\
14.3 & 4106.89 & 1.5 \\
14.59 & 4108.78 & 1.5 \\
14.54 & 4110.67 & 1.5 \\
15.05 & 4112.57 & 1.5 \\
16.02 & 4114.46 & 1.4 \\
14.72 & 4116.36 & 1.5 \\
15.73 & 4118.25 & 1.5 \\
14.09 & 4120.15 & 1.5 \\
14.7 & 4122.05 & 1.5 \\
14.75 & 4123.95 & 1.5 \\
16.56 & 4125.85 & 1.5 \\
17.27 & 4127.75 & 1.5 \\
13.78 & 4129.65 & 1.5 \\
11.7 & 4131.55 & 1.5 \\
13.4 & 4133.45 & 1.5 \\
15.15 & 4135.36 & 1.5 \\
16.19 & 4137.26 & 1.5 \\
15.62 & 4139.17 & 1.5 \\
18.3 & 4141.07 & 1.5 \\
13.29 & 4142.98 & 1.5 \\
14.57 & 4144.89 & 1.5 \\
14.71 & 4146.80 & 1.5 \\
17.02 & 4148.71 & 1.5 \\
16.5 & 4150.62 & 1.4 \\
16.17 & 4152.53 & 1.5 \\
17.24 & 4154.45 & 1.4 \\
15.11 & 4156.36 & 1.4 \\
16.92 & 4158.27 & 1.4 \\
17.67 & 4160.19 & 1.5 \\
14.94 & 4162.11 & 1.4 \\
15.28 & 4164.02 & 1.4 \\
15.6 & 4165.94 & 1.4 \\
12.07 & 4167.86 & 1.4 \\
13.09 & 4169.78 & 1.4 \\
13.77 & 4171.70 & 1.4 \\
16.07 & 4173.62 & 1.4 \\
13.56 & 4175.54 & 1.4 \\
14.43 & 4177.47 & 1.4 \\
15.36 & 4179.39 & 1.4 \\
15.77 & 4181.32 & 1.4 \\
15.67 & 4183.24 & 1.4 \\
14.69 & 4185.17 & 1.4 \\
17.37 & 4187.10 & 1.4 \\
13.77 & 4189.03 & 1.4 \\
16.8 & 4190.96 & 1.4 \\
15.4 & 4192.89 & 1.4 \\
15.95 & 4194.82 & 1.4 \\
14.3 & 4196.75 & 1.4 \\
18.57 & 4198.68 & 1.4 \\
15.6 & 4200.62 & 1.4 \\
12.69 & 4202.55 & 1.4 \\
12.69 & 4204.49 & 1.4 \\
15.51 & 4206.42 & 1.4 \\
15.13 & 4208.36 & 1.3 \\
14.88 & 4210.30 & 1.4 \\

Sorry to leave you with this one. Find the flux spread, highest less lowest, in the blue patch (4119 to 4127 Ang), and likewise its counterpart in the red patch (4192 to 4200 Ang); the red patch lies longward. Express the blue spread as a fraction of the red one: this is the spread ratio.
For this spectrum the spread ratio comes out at 0.58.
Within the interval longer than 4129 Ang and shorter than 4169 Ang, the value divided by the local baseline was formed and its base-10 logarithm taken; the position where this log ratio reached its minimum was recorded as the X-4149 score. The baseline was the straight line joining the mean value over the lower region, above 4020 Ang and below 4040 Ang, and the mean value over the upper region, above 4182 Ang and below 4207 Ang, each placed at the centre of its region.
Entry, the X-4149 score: 4131.55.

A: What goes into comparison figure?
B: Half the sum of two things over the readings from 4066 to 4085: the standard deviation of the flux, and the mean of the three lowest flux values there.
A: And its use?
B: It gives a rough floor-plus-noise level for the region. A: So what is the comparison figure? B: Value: 7.4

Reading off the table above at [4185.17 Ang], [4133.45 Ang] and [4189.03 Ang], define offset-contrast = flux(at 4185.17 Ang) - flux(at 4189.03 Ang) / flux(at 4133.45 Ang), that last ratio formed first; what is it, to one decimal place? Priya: 13.7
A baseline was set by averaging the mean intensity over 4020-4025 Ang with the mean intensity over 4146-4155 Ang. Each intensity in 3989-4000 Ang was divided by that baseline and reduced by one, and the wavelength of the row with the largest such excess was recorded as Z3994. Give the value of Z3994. 3994.97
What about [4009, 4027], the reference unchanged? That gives 4011.56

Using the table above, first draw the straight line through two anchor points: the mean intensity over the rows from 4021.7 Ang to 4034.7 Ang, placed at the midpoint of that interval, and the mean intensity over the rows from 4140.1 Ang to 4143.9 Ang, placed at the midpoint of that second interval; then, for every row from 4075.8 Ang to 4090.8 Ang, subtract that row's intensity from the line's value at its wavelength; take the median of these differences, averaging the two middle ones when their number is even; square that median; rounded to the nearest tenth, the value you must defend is 1.2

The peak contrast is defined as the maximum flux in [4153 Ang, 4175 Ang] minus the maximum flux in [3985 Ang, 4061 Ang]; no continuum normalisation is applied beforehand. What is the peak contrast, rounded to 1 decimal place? -1.3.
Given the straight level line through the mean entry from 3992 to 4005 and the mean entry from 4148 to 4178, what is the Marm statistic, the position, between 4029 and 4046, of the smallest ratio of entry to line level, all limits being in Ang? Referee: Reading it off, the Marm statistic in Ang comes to 4044.95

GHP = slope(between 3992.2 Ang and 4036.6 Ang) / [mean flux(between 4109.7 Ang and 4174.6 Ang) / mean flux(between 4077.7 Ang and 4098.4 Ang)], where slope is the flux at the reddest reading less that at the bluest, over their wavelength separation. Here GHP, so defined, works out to 0.04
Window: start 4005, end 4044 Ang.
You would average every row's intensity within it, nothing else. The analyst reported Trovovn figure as 15.2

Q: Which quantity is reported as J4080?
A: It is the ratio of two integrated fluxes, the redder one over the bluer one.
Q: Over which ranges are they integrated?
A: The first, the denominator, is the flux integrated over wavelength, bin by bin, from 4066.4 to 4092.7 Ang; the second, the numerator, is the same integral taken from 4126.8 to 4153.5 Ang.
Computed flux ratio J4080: 1.05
